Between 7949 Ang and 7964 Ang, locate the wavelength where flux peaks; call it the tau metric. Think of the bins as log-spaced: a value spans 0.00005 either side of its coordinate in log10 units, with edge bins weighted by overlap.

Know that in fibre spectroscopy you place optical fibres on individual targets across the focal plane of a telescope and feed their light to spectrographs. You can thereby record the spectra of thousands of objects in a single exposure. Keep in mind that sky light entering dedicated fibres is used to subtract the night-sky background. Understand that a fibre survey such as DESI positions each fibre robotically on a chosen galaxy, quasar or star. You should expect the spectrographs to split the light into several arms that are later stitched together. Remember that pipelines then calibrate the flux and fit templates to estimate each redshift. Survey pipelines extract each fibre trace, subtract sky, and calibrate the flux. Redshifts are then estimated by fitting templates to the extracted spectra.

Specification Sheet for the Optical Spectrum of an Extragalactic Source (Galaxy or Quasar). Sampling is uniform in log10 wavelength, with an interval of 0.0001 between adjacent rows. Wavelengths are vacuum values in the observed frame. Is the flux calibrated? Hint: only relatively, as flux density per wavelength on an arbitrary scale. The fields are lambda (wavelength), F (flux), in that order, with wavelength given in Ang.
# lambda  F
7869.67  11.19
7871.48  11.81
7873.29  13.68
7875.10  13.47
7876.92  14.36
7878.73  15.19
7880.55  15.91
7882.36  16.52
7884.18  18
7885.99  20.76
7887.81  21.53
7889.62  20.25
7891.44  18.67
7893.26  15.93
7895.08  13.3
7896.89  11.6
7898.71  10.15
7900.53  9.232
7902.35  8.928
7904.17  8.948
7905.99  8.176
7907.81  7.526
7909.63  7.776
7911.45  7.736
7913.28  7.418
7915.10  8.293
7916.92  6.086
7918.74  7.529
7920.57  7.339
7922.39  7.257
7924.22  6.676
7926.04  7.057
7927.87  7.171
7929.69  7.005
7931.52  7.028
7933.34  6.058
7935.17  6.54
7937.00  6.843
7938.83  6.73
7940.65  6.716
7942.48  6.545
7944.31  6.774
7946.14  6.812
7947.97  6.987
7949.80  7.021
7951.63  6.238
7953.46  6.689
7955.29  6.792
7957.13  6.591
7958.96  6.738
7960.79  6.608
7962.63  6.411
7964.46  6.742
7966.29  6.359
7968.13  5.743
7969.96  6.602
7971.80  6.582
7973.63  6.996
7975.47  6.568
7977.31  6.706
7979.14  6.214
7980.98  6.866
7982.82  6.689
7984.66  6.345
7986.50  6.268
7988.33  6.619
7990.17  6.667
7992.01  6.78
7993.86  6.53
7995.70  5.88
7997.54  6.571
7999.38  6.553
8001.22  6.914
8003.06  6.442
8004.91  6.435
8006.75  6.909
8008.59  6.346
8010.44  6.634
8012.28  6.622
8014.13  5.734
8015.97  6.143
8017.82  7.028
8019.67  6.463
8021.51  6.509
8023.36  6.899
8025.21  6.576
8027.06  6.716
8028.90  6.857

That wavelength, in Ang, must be 7949.80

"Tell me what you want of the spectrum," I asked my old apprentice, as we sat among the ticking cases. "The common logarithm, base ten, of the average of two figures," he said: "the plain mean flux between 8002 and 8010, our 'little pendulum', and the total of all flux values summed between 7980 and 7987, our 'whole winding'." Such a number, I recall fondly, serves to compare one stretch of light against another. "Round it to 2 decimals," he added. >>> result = 1.21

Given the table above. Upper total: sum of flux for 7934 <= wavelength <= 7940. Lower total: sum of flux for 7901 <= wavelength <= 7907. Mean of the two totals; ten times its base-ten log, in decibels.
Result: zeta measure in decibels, 13.6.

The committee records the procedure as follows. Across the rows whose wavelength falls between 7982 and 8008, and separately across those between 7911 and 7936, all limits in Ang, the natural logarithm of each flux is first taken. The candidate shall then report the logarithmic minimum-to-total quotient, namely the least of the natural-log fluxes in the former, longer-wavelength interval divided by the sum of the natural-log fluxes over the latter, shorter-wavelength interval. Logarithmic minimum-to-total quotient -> 0.065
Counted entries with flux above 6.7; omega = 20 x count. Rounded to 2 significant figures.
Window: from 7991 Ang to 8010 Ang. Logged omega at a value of 60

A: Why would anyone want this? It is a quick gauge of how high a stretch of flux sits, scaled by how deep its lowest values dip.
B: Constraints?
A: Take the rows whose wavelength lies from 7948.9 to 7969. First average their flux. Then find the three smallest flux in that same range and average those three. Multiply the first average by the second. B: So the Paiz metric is 40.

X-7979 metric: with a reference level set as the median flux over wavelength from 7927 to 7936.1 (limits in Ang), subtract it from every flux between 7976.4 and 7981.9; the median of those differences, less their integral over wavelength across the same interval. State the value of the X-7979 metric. 2.0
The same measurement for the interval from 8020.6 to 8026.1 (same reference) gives 1.5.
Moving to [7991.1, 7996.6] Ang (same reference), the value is 2.9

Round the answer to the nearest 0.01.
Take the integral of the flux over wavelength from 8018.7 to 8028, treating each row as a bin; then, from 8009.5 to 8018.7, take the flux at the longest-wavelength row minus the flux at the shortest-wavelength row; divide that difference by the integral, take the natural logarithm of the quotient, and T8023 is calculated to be -5.05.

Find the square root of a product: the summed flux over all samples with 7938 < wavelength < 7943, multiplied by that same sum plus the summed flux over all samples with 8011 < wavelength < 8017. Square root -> 28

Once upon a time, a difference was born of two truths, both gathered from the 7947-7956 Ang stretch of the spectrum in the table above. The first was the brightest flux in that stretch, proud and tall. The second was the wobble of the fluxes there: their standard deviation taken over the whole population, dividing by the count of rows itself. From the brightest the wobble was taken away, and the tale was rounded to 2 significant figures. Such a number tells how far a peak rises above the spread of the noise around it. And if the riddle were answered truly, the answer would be 6.7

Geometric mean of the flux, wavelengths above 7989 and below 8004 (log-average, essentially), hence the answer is 6.5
